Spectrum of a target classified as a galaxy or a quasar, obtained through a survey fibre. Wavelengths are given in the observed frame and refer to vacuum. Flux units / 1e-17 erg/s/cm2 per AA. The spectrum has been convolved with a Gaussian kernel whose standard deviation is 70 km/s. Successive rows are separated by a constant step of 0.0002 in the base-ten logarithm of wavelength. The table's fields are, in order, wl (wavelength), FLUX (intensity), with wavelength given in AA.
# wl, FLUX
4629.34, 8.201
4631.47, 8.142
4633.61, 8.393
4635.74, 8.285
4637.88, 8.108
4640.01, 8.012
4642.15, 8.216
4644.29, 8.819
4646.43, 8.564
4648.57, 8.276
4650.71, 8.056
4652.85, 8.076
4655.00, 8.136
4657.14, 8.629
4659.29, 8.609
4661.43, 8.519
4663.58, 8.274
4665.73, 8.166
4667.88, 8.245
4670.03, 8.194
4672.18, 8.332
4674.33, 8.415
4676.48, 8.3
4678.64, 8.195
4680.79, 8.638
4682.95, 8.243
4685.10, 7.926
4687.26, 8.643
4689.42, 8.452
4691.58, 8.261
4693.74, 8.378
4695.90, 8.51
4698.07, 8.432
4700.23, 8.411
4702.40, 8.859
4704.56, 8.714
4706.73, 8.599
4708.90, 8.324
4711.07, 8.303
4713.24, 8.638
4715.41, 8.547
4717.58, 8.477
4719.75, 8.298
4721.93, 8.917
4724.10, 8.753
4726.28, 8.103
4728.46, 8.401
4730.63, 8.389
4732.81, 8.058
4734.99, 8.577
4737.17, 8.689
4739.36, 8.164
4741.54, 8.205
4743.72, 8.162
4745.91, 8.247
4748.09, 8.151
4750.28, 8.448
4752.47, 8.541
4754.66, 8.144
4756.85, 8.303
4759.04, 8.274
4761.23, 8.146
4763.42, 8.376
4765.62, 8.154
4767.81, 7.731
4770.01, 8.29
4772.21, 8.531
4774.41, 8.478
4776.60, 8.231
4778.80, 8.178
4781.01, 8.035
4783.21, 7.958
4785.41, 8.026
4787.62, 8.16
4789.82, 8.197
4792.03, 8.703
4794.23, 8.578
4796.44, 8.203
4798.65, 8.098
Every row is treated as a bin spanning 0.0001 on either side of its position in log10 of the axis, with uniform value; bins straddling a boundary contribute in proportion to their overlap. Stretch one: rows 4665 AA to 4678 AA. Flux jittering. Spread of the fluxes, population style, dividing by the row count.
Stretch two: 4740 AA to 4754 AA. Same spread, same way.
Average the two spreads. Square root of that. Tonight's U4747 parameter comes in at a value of 0.34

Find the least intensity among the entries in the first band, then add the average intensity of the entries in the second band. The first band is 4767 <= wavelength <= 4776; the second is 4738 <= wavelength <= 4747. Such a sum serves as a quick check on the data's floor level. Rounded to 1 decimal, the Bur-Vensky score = 15.9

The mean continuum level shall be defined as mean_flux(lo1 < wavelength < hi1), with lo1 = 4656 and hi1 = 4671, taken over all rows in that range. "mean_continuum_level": 8.38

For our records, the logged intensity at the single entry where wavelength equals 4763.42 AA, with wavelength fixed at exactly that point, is 8.376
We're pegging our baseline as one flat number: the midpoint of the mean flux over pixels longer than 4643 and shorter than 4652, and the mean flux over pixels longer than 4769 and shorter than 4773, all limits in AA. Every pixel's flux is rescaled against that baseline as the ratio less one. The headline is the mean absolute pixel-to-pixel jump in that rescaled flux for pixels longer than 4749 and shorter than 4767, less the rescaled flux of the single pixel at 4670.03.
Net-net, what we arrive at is 0.05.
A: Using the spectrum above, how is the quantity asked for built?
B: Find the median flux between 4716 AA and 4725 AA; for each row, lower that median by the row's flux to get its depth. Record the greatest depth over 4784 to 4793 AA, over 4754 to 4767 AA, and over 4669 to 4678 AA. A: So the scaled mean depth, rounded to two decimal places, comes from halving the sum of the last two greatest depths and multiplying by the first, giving 0.26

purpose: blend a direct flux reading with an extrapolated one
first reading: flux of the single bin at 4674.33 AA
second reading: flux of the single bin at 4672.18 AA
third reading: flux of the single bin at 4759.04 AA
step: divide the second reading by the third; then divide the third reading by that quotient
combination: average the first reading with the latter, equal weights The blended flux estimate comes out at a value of 8.3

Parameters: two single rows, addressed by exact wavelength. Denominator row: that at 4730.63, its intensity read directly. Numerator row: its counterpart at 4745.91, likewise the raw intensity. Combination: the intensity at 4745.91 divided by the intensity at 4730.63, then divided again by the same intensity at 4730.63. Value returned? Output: 0.117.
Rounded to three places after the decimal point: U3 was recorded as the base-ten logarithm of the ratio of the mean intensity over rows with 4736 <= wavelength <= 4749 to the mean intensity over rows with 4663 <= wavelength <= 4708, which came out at -0.006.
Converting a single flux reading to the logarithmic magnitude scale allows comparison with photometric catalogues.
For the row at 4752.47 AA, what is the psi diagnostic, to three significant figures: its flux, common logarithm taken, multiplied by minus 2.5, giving -2.33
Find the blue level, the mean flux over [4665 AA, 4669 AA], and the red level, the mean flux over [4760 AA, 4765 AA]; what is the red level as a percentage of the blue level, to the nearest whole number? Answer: 101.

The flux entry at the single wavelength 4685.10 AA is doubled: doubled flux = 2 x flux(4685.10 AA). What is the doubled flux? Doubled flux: 15.85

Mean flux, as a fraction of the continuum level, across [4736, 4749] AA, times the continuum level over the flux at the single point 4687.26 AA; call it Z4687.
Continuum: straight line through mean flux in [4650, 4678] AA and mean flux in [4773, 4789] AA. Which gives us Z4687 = 0.97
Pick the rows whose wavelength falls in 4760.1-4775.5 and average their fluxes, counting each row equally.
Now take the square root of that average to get 2.87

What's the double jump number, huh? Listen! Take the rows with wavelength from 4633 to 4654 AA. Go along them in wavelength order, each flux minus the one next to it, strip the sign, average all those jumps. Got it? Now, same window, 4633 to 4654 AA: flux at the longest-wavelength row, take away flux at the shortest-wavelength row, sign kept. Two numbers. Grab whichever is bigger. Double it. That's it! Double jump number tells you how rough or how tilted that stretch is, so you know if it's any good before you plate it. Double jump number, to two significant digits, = 0.44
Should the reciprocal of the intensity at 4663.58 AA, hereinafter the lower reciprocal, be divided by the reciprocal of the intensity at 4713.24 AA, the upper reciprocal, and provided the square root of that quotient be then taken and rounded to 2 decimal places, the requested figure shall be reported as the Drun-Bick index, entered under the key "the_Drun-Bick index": 1.02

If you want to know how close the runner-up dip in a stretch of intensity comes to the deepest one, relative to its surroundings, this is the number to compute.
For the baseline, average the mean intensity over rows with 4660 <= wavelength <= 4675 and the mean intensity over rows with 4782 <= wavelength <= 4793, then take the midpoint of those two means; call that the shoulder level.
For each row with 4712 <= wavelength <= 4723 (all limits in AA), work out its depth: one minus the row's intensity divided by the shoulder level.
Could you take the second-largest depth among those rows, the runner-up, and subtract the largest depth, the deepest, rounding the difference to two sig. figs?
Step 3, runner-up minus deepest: -0.022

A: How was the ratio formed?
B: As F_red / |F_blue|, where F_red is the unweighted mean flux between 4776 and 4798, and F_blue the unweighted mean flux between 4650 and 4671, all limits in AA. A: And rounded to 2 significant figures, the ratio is 0.99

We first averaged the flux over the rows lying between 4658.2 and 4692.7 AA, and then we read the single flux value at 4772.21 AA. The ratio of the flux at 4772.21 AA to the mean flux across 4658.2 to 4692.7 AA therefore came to 1.02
